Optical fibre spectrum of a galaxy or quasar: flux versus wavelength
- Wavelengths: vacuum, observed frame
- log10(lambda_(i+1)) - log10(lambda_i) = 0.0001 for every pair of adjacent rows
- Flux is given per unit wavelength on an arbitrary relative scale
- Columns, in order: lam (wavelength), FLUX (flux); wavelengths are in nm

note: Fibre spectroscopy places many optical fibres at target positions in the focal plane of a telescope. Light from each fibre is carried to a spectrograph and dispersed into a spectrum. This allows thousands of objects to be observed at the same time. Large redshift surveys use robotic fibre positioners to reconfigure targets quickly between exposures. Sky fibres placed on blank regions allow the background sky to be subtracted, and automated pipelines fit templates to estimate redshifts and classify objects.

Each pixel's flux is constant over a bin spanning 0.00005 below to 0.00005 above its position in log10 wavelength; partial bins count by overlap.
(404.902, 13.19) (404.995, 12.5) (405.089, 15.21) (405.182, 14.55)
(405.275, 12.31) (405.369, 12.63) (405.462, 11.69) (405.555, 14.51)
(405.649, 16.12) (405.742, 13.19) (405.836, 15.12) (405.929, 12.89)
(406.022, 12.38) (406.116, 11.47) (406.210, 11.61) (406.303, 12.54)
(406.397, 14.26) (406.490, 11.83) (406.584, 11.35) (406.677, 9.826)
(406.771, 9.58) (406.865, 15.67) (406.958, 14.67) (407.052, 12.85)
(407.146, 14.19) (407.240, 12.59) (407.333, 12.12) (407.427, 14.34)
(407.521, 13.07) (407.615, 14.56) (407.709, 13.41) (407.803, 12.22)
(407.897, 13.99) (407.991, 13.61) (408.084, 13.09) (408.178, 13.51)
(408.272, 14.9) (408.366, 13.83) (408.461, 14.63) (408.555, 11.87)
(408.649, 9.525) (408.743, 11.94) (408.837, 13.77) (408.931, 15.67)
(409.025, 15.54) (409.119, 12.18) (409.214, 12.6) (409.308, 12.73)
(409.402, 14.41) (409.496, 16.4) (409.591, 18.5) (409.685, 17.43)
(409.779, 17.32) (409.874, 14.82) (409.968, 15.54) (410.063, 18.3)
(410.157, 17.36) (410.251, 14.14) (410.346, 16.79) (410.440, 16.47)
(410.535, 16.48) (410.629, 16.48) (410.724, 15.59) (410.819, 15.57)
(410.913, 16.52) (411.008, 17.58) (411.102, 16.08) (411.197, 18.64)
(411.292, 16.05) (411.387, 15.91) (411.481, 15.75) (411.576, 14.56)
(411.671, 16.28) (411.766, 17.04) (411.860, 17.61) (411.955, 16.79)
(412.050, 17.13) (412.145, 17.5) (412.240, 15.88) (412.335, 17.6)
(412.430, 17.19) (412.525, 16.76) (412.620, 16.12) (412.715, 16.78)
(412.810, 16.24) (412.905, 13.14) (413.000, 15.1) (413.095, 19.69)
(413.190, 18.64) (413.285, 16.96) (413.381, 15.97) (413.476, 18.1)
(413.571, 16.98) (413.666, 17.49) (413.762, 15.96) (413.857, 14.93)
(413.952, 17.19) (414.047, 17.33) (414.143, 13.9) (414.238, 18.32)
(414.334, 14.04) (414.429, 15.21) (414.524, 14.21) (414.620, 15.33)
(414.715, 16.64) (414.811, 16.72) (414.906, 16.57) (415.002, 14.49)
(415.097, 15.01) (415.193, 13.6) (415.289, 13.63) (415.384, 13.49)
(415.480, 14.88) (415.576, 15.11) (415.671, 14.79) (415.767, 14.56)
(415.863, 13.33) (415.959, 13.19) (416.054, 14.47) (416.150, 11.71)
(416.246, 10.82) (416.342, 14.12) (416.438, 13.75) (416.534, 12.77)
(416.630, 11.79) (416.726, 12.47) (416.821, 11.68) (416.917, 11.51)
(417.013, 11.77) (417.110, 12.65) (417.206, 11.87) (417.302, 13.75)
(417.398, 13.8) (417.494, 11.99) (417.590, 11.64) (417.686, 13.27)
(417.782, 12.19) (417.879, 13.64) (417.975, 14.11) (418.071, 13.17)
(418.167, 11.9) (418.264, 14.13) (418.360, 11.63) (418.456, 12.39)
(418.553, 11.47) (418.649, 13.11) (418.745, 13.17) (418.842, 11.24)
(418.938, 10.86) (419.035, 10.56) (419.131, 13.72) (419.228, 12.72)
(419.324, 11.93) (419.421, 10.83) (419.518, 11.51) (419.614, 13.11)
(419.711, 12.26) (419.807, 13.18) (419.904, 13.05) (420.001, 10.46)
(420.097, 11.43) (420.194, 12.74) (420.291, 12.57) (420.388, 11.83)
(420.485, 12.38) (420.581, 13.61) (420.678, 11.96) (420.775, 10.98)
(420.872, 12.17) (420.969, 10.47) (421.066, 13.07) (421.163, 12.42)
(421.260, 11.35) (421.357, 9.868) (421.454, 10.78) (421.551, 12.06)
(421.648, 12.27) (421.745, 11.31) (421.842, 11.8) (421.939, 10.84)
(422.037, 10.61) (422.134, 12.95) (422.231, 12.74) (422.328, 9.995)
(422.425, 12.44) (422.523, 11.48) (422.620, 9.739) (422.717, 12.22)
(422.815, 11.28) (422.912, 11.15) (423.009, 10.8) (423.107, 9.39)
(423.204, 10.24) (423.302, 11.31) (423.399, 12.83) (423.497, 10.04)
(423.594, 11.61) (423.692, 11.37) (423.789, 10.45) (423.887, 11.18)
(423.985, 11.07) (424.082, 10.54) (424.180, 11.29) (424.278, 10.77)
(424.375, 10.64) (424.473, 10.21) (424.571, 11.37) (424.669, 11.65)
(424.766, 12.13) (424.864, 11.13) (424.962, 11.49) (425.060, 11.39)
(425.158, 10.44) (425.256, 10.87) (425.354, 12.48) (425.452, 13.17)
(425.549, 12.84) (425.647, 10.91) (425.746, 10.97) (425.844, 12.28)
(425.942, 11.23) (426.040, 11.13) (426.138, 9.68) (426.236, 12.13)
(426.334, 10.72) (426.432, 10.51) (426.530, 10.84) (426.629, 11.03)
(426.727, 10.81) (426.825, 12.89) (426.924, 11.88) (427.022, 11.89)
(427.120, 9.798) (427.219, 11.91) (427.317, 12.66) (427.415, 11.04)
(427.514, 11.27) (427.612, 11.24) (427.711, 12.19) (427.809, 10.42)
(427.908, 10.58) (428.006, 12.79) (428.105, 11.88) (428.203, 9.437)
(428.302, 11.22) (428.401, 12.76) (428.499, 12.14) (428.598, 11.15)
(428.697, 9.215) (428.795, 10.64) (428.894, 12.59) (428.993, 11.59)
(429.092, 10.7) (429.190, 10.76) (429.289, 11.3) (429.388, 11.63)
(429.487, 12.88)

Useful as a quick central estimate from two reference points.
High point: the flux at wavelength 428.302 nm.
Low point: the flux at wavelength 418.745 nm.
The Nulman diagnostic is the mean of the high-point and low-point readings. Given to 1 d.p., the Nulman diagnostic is 12.2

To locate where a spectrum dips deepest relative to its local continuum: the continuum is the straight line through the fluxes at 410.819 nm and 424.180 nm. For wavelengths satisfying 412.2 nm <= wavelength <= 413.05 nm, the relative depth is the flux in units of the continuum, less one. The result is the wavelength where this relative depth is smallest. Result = 412.905 nm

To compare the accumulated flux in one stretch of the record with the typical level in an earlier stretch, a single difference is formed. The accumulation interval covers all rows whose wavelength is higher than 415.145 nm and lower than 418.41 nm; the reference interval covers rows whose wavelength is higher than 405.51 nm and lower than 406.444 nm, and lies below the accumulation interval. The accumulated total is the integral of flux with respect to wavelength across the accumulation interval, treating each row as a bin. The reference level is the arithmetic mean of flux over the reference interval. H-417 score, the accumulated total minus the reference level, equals 29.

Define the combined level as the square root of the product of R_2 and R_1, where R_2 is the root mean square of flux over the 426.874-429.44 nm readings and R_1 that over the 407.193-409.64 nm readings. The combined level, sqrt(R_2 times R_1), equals 12.5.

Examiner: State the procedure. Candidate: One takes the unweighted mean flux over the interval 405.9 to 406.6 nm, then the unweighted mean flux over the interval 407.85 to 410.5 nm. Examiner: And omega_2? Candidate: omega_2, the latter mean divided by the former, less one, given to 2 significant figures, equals 0.19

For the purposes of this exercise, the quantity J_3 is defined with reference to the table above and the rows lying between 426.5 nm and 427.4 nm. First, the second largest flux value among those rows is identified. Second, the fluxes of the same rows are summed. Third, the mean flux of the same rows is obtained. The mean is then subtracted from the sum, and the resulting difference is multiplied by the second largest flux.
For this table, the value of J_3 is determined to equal 1167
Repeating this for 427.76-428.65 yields 1161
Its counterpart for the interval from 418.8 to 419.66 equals 1241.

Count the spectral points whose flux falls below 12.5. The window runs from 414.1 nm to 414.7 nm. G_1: 0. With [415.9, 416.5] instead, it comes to 2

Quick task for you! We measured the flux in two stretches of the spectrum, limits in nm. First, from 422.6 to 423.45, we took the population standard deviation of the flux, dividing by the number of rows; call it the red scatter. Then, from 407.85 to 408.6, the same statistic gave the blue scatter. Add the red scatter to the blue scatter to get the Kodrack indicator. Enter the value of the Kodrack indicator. 1.92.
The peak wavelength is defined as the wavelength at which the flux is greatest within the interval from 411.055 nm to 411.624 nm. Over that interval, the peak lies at 411.197 nm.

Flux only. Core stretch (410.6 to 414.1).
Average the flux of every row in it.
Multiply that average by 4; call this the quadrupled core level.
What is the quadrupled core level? 66.5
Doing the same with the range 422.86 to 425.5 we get 44.6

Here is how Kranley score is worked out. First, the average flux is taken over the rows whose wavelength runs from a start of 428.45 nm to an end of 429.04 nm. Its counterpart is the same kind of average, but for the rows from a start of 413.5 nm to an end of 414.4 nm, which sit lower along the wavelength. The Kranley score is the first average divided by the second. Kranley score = 0.69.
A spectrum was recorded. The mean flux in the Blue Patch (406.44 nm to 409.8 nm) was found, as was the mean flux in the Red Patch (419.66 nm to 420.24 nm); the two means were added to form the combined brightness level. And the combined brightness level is 26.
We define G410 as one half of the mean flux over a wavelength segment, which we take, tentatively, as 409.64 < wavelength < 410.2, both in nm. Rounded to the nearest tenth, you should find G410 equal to 8.4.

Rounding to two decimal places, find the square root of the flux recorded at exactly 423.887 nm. 3.34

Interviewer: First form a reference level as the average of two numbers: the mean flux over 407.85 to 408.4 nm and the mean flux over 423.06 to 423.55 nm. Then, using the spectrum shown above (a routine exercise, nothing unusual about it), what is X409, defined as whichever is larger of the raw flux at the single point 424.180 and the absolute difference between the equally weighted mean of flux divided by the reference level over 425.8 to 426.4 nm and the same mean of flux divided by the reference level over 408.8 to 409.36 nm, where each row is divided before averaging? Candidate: 11.3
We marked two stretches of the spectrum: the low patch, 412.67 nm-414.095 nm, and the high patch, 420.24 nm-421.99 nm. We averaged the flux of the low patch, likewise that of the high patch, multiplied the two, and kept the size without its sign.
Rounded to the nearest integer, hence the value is 196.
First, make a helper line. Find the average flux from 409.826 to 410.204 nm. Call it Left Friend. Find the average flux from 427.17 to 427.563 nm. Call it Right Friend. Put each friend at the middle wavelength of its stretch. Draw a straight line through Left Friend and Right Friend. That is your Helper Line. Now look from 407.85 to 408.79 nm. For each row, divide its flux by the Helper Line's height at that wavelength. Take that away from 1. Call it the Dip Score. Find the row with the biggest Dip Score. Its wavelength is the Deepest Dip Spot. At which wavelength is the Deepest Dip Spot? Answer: 408.649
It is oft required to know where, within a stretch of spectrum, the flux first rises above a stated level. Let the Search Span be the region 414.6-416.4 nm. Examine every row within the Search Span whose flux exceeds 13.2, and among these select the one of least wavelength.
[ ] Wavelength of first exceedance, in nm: 414.620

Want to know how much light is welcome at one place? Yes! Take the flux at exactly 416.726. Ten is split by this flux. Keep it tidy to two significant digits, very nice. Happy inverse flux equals 0.80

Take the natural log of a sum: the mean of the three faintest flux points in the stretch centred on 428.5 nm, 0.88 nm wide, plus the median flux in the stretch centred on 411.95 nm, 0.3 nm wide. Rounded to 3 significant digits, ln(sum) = 3.29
